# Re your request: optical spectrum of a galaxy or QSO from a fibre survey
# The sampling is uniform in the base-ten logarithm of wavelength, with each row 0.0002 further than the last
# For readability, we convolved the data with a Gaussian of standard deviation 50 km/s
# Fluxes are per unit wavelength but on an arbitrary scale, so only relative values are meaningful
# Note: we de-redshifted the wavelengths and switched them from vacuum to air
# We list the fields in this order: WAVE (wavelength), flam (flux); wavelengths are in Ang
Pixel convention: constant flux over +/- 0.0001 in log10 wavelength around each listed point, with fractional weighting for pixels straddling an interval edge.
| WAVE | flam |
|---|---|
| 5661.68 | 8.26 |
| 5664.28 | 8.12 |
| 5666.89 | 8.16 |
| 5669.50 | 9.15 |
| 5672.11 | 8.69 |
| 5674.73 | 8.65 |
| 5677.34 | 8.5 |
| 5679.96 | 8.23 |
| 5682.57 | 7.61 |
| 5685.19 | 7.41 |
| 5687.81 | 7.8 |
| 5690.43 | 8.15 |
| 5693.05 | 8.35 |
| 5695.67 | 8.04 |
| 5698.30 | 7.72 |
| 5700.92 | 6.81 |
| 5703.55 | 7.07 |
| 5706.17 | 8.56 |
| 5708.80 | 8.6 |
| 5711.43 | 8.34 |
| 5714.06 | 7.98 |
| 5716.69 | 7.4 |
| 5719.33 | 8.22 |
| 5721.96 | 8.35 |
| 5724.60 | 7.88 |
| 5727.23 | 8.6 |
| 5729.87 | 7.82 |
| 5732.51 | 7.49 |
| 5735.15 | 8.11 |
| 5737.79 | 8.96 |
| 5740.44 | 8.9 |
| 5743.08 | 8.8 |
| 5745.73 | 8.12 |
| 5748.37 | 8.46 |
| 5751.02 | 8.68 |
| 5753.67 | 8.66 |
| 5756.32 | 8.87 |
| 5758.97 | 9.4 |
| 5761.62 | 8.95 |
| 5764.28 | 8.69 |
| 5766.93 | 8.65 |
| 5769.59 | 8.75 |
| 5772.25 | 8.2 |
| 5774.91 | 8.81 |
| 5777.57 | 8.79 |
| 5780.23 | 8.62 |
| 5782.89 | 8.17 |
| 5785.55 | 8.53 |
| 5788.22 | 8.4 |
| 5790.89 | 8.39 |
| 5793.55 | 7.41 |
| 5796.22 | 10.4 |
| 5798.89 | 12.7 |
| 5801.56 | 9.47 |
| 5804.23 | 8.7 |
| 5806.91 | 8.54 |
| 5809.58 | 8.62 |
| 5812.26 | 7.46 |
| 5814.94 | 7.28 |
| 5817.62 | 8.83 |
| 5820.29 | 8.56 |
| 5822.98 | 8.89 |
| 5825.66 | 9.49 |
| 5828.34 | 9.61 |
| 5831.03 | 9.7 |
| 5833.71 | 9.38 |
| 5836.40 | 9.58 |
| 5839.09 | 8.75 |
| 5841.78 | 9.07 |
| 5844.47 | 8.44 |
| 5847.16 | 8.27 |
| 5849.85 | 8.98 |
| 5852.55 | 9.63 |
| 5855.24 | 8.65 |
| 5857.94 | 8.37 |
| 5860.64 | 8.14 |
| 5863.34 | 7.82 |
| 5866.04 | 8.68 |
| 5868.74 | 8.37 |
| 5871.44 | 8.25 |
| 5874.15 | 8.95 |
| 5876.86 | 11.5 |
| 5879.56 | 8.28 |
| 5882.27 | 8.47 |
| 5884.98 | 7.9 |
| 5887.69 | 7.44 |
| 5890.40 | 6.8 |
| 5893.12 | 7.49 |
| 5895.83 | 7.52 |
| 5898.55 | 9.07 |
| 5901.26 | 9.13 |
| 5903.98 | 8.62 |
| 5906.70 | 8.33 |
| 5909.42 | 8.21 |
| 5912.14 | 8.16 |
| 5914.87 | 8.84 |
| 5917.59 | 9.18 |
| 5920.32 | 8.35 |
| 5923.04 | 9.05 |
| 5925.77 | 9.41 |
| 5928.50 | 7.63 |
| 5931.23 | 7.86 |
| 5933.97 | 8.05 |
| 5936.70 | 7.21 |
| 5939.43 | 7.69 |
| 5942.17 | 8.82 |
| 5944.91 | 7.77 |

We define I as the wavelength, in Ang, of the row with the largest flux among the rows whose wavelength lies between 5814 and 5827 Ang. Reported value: 5825.66 Ang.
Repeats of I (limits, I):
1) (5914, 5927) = 5925.77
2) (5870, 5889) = 5876.86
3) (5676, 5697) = 5677.34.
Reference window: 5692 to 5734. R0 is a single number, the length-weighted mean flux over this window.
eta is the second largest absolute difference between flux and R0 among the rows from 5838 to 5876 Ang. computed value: 1.12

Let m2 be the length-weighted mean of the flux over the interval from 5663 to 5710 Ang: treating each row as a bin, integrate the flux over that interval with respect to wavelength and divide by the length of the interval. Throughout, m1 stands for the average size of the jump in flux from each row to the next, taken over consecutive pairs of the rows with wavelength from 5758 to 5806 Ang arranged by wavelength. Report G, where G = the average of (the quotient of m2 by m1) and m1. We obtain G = 5.5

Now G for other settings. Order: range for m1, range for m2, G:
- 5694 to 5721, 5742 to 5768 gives 8.1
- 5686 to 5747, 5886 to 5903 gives 8.4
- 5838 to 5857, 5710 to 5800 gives 7.7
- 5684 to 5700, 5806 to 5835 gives 14.1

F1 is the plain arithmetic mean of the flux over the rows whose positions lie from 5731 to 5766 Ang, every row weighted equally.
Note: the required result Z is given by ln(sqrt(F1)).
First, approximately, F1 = 8.62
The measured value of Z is 1.08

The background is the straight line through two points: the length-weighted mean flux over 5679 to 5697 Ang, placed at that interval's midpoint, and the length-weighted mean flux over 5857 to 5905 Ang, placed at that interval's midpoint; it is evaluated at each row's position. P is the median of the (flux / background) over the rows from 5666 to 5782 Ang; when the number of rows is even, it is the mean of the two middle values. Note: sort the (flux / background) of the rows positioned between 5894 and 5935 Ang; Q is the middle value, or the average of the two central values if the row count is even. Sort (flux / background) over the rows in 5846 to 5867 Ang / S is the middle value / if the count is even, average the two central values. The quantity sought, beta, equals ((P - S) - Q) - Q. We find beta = -1.95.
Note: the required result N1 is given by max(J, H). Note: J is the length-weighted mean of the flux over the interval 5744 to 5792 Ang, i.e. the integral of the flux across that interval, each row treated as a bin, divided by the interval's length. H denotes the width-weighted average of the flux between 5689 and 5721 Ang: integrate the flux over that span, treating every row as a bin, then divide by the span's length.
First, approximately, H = 7.9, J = 8.62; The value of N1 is 8.62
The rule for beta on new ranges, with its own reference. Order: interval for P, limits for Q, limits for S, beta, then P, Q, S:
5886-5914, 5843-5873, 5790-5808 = -2.10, 0.97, 1.01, 1.06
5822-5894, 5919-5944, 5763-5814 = -1.91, 1.04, 0.95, 1.06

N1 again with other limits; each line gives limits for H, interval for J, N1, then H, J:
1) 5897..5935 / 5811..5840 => 8.87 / 8.6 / 8.87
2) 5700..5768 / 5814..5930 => 8.63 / 8.3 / 8.63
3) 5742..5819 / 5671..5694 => 8.74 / 8.7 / 8.14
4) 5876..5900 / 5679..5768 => 8.23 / 8.2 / 8.23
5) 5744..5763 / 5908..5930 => 8.73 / 8.7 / 8.60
